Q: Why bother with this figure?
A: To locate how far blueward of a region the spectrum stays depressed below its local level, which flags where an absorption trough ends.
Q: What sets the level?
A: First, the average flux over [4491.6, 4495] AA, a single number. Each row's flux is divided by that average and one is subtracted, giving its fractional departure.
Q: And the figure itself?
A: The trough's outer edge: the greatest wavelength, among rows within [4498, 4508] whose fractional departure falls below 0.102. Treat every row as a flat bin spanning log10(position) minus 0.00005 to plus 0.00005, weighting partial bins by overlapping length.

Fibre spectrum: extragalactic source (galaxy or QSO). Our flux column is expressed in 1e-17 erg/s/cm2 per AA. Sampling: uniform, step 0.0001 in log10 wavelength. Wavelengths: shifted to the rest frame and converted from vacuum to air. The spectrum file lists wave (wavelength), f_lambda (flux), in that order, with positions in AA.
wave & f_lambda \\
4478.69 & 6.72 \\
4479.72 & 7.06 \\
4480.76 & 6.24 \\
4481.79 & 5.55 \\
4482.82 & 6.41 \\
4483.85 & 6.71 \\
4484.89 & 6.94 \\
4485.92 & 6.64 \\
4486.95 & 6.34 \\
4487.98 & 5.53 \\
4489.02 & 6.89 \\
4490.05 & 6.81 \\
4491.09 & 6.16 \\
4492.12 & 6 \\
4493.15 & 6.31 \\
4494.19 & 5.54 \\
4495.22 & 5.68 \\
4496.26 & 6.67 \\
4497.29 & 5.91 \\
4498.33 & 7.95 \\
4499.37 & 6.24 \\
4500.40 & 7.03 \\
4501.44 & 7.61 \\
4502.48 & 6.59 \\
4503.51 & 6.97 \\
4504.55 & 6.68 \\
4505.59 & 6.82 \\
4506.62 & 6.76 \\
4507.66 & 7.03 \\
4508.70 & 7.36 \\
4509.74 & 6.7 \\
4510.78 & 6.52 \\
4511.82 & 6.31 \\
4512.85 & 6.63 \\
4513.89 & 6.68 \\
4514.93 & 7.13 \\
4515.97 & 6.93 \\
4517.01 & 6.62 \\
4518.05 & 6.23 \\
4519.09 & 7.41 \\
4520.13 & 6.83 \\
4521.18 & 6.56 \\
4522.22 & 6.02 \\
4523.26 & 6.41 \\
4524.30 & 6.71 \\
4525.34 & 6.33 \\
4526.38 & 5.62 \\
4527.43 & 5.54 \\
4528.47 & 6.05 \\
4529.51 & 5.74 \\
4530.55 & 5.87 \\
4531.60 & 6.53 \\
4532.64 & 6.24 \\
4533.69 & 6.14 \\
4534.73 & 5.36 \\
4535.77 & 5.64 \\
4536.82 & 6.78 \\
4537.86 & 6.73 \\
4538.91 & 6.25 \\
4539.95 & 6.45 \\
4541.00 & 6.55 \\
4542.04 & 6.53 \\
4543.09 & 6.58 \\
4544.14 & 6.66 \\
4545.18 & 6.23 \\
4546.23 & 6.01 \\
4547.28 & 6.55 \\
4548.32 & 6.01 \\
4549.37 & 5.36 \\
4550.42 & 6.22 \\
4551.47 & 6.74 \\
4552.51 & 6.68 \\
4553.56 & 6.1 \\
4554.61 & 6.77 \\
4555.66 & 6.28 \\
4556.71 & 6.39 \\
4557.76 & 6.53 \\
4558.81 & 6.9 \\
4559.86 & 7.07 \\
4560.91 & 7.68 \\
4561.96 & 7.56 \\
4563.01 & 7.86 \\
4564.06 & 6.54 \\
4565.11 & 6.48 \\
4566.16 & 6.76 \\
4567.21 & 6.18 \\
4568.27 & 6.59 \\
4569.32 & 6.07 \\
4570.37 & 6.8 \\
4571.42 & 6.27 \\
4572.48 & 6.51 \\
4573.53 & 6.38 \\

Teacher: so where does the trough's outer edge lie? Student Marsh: 4499.37 AA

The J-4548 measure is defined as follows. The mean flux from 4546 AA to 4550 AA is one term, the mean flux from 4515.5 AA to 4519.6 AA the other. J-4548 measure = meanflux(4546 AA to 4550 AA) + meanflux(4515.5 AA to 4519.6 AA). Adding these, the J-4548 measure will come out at 12.8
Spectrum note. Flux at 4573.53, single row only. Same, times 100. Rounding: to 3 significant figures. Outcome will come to 638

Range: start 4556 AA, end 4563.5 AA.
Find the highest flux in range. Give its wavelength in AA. 4563.01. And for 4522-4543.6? 4536.82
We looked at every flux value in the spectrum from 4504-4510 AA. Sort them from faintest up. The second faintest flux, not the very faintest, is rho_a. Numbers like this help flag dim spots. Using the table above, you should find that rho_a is 6.7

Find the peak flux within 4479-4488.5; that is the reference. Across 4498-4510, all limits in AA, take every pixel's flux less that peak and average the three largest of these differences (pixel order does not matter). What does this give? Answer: 0.58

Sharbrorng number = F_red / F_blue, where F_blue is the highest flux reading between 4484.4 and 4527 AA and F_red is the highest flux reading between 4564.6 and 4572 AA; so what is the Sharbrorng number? 0.86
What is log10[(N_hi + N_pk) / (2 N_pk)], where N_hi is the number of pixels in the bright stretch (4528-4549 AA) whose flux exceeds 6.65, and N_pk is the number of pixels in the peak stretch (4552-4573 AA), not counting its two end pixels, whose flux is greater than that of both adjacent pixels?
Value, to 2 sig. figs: -0.12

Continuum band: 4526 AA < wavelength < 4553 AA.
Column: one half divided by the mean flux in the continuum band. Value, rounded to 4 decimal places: 0.0807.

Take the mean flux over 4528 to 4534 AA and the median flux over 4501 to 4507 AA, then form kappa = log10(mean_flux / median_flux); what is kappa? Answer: -0.047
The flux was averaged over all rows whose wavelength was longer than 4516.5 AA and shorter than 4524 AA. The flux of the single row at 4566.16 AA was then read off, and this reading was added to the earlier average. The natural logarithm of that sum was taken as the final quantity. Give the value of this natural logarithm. 2.59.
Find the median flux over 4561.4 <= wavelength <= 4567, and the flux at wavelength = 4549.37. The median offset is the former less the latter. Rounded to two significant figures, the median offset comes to 1.4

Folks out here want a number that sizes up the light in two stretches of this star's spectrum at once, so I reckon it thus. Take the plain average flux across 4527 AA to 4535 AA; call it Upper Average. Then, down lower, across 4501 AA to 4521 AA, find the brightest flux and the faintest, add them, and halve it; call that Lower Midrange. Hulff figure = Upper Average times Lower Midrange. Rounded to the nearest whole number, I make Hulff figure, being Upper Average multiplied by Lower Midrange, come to 41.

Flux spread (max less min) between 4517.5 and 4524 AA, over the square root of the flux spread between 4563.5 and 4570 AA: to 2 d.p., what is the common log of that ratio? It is 0.22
